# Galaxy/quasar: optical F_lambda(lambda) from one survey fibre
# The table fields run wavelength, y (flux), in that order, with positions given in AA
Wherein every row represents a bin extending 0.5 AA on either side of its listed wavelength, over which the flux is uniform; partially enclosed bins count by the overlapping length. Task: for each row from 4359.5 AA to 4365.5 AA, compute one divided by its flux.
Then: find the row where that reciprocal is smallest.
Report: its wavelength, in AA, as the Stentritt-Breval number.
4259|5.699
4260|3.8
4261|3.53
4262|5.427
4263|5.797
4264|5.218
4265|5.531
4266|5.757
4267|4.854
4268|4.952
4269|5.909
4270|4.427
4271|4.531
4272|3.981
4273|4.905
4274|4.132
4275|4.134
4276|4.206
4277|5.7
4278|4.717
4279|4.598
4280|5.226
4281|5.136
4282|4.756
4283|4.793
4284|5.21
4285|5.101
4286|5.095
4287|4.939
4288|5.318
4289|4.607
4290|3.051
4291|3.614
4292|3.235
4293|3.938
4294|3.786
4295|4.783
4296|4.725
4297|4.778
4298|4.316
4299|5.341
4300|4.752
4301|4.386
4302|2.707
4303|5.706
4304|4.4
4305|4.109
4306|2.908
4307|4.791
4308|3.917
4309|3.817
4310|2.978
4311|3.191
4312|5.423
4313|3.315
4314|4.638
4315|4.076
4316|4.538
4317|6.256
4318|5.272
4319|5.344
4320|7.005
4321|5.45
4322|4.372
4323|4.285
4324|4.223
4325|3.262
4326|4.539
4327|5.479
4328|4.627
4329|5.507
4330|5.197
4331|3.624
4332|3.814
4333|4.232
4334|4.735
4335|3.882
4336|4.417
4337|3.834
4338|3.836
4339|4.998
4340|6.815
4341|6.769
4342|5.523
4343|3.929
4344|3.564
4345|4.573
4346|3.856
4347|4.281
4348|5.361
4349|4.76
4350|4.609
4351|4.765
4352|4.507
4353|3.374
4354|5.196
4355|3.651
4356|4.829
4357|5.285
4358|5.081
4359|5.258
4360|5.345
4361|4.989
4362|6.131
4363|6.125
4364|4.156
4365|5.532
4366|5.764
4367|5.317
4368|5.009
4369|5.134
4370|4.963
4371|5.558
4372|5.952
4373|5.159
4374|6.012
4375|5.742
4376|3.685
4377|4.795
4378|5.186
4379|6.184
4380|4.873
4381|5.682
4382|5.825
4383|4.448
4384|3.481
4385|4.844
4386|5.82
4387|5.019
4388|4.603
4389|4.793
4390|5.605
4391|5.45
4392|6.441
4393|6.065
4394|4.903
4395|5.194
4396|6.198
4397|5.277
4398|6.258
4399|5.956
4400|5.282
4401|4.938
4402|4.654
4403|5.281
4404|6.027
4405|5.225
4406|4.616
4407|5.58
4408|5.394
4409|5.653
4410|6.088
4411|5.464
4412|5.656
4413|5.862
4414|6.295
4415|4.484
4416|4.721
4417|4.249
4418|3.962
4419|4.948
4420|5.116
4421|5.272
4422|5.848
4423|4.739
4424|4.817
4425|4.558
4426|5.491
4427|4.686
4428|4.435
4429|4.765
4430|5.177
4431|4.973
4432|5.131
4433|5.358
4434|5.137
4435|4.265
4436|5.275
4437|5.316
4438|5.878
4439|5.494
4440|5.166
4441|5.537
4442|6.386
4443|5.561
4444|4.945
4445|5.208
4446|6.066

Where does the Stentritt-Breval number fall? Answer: 4362 AA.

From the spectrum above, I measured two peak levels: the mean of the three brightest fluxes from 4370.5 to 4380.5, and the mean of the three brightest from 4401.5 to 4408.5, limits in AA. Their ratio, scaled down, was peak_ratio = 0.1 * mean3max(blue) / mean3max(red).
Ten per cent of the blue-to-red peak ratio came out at 0.107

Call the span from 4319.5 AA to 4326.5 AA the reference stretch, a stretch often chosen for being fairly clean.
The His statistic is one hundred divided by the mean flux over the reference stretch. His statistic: 21.1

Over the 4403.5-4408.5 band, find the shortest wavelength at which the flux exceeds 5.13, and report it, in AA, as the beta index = 4404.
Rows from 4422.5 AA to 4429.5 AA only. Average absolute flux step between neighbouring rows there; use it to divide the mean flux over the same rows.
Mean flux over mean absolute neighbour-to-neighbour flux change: 10.8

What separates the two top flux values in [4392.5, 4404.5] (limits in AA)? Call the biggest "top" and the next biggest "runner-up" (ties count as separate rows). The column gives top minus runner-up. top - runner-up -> 0.06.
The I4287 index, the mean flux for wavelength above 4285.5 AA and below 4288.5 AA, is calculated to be 5.1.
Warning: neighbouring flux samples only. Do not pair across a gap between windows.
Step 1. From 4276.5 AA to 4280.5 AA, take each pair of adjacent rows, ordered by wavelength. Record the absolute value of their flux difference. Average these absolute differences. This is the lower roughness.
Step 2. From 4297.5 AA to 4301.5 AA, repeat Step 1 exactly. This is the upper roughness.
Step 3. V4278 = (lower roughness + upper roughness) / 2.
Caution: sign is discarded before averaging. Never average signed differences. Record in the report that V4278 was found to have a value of 0.62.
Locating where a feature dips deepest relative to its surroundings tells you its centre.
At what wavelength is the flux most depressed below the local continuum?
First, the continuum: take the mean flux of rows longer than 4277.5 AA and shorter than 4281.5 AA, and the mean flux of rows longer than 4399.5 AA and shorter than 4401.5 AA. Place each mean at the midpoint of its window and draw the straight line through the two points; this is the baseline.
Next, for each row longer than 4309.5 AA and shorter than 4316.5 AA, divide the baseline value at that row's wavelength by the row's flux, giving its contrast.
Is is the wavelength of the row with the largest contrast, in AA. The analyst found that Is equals 4310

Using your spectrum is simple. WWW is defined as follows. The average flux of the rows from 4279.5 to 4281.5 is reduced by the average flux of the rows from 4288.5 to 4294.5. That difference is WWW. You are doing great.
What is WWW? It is 1.5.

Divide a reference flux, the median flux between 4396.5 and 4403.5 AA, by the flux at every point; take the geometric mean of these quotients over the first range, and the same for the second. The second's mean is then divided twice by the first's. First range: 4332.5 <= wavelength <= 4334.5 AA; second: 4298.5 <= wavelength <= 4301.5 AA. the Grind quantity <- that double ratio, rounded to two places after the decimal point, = 0.79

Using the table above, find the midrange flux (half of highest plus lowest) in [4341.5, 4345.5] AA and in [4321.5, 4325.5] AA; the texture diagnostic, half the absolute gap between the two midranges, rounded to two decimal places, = 0.36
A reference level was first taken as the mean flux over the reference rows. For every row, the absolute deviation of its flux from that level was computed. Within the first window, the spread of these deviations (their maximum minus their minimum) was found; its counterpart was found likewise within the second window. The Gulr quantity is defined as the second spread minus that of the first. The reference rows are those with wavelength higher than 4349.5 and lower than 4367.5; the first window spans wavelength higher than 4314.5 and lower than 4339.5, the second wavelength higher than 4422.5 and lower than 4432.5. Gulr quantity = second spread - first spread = -1.5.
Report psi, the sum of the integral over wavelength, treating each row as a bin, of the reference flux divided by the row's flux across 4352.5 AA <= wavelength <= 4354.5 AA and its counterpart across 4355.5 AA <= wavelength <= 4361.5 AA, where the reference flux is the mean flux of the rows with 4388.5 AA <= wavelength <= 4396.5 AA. 9.3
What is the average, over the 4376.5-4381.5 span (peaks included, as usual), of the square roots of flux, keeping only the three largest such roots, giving 2.38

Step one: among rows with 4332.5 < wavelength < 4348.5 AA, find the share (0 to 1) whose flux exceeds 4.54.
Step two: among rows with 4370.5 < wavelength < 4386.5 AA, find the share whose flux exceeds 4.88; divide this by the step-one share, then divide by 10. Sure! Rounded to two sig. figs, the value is 0.14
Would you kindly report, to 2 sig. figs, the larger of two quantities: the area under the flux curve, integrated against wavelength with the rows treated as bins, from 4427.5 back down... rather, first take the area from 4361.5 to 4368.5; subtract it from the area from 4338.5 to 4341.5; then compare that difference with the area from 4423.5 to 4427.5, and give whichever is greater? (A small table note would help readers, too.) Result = 20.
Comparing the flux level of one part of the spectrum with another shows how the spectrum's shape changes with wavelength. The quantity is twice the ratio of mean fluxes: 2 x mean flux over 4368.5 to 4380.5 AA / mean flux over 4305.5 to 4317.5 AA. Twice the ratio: 2.54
